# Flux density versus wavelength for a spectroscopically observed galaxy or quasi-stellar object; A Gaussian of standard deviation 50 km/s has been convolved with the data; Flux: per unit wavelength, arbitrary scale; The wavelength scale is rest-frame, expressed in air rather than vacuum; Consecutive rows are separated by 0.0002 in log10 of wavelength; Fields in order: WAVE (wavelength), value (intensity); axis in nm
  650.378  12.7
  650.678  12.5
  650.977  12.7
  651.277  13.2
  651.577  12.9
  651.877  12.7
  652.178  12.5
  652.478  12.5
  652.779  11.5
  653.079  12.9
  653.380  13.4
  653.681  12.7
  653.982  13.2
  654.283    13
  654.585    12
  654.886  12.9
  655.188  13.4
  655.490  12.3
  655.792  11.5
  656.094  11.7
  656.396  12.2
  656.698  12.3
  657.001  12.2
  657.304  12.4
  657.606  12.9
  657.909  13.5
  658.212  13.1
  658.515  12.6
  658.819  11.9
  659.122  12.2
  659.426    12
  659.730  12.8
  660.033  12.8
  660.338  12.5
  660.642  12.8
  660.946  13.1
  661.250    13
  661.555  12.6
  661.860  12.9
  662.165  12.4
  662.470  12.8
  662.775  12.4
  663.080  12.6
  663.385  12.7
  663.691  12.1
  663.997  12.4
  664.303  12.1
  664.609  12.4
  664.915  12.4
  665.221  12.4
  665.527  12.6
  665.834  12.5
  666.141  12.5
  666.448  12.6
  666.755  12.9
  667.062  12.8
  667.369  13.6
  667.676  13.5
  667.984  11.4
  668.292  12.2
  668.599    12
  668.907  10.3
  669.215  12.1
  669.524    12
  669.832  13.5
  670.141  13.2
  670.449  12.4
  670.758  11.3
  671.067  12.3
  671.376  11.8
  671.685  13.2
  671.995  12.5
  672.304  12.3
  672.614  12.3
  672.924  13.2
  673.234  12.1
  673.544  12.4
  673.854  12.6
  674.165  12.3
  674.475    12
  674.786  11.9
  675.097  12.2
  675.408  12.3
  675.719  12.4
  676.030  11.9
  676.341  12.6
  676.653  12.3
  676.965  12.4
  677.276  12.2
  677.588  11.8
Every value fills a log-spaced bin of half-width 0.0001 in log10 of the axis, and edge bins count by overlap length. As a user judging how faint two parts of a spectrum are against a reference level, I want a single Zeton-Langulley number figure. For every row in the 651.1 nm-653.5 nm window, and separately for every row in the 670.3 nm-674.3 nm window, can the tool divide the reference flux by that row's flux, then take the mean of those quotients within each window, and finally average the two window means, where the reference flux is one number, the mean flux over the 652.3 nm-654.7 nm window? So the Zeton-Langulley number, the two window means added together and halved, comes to 1.01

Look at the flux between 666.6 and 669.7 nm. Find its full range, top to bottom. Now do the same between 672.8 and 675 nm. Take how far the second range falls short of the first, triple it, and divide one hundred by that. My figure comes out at 17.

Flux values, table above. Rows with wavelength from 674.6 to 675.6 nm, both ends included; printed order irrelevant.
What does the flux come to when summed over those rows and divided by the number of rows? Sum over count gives 12.1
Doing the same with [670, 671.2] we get 12.3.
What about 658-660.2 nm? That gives 12.5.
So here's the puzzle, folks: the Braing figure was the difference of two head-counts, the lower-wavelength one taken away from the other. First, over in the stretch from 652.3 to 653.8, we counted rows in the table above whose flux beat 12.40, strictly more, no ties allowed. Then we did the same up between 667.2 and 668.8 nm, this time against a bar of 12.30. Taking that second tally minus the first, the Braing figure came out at -2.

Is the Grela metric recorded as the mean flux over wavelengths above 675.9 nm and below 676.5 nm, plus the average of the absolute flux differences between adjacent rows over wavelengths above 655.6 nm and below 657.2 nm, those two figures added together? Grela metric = 12.5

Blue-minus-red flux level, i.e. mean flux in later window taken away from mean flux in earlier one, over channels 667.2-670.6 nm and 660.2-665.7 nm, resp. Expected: 0.18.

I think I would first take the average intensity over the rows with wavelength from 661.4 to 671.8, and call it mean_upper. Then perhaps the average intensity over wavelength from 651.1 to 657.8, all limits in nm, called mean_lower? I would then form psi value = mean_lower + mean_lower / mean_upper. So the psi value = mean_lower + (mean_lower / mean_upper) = 13.6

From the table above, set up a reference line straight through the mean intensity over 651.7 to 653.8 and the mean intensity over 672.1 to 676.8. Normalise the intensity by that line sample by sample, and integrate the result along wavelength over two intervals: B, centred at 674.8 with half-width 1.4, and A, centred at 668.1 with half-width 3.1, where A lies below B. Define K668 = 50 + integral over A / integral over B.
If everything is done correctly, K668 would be 52.2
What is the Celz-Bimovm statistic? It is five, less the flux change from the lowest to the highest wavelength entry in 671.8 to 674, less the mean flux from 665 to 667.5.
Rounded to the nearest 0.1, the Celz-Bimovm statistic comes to -7.8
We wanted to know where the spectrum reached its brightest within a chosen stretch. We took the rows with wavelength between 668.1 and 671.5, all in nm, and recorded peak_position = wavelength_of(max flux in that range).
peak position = 669.832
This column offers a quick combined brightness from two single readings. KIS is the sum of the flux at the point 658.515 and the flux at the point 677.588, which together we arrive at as 24.4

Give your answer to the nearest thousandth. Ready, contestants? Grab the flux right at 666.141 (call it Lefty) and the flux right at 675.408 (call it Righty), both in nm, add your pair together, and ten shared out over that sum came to 0.403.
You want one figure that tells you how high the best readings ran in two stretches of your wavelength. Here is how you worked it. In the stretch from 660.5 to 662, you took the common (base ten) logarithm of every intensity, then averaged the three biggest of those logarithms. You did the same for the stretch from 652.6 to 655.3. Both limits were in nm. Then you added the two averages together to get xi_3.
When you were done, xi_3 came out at 2.24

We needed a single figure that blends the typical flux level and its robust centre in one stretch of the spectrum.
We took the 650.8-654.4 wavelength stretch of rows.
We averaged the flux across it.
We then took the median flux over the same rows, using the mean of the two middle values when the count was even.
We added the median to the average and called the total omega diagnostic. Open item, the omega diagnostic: 25.6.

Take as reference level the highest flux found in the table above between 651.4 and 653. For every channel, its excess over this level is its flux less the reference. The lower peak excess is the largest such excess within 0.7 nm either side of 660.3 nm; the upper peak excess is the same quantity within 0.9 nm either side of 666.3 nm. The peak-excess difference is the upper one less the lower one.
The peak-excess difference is -0.2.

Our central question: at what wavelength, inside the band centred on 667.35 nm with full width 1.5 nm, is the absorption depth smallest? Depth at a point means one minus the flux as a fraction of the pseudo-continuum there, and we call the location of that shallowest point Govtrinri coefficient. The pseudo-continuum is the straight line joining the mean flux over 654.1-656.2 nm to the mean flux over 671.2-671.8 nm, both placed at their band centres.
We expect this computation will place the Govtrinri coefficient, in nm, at 667.369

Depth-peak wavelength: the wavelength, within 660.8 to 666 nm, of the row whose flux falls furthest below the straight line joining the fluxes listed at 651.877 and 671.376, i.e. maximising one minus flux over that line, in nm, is 663.691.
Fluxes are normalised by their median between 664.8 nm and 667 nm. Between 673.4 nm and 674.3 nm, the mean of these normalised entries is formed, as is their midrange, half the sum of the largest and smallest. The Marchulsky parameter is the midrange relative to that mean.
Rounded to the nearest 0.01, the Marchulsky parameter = 1.00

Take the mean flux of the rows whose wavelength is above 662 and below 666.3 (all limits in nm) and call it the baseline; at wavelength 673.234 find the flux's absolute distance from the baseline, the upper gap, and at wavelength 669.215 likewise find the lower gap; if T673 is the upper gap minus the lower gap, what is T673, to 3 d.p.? 0.000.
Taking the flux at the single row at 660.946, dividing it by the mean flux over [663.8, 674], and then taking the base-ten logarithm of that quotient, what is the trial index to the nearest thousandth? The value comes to 0.023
